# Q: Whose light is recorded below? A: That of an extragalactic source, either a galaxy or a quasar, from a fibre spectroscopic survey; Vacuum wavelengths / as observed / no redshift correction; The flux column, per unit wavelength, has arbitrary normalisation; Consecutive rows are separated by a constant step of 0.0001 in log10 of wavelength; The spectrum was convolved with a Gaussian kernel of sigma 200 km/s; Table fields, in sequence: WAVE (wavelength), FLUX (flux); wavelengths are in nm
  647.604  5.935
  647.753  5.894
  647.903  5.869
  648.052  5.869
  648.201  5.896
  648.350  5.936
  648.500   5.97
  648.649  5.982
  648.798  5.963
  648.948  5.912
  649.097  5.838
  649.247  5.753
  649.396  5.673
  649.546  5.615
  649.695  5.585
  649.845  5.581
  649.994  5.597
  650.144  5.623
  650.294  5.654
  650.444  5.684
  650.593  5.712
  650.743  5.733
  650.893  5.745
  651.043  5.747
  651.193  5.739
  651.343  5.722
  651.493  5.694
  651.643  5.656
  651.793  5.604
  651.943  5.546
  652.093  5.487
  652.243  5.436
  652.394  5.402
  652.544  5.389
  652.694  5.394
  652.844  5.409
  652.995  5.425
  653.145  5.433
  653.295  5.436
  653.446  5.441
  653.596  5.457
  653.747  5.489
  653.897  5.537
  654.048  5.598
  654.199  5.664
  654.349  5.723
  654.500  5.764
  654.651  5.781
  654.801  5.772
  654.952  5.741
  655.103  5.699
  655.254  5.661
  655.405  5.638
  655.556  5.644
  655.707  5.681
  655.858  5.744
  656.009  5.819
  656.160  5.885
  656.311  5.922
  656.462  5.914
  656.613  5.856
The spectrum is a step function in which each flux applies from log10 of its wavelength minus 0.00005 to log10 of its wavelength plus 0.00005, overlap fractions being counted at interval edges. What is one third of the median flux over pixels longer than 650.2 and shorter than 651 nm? 1.904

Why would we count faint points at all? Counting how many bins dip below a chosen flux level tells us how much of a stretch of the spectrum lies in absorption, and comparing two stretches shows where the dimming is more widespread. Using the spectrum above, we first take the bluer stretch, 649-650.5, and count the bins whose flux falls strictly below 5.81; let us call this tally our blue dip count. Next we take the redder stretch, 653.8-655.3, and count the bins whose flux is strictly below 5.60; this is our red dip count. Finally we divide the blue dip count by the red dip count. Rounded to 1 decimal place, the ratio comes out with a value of 4.5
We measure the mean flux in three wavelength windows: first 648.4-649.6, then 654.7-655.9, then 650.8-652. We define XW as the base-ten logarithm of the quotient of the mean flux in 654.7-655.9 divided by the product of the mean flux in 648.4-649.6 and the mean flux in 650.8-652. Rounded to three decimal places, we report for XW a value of -0.765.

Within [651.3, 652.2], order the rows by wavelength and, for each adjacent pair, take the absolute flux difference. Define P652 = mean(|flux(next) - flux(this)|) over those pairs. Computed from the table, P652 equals 0.047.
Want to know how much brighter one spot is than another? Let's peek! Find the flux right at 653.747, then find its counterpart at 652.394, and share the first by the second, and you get 1.02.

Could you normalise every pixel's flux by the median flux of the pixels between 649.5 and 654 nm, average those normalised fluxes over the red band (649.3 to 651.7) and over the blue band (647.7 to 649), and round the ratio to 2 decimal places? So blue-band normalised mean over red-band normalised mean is 1.04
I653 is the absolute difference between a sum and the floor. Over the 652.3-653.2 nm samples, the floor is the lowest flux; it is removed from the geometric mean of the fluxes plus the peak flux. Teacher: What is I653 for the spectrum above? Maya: 5.45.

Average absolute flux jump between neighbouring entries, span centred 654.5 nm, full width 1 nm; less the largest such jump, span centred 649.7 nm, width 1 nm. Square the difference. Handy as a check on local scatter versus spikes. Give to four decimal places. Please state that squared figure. 0.0018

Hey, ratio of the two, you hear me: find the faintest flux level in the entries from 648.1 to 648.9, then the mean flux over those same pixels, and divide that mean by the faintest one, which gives 1.01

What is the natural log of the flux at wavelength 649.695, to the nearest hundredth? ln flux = 1.72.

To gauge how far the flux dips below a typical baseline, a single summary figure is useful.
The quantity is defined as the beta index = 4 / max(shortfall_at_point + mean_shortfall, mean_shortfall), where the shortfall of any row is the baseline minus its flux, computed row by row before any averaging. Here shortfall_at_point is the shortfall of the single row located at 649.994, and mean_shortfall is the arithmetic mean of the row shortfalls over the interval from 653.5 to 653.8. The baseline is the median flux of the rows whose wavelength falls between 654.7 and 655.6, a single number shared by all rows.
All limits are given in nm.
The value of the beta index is 14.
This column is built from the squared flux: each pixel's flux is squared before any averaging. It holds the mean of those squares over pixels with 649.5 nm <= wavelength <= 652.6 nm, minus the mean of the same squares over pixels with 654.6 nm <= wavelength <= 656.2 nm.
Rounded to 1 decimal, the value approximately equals -1.3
